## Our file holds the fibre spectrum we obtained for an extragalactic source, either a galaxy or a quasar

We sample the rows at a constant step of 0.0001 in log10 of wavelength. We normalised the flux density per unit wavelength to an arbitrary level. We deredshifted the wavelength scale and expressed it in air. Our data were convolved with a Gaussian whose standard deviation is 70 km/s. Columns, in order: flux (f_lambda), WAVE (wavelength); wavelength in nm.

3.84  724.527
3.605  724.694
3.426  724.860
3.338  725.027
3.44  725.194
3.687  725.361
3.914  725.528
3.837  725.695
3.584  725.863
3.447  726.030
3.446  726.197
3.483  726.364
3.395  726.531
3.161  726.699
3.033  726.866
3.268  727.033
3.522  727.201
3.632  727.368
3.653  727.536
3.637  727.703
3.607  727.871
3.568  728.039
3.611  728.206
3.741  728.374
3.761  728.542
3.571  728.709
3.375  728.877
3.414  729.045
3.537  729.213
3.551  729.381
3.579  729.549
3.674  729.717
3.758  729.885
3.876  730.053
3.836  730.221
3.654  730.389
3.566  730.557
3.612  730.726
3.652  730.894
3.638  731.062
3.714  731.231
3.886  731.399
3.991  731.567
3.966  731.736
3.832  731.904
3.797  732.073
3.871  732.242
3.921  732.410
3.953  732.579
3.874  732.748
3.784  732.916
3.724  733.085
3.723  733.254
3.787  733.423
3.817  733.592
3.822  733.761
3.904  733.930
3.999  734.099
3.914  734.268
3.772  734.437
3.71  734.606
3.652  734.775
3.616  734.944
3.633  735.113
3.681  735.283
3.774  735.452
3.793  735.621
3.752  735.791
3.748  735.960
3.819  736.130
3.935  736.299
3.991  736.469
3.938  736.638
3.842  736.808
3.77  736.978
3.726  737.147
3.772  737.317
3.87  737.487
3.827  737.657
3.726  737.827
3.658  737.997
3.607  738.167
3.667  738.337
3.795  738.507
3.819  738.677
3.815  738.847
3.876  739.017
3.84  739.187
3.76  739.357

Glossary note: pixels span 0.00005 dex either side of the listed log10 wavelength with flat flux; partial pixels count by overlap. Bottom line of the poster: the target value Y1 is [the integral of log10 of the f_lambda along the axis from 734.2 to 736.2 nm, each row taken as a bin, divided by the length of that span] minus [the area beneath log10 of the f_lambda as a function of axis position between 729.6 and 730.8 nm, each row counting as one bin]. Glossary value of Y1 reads -0.11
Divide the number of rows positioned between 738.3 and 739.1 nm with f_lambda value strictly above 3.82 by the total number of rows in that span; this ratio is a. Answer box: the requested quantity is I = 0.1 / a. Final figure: 0.50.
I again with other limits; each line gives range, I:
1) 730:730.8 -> 0.25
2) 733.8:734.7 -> 0.17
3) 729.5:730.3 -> 0.25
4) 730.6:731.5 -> 0.50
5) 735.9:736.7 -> 0.17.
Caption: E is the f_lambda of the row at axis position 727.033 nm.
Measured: 3.268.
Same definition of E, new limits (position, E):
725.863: 3.584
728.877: 3.375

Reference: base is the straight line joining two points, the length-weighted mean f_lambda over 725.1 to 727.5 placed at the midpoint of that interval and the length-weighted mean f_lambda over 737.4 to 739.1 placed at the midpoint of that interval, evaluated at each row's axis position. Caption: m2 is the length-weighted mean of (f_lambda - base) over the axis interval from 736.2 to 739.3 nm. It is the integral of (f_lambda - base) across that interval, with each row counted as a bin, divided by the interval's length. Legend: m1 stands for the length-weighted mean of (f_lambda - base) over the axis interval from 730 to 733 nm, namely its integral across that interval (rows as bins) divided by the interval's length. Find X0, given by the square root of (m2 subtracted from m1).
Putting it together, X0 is 0.37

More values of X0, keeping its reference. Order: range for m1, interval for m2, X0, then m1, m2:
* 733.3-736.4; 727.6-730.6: 0.15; 0.10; 0.075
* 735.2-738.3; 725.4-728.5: 0.17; 0.06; 0.029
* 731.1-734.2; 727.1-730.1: 0.38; 0.21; 0.066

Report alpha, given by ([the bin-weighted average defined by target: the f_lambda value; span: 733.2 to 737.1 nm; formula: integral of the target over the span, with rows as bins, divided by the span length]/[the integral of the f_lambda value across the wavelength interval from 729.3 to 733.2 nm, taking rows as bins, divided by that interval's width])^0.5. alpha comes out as 1.004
